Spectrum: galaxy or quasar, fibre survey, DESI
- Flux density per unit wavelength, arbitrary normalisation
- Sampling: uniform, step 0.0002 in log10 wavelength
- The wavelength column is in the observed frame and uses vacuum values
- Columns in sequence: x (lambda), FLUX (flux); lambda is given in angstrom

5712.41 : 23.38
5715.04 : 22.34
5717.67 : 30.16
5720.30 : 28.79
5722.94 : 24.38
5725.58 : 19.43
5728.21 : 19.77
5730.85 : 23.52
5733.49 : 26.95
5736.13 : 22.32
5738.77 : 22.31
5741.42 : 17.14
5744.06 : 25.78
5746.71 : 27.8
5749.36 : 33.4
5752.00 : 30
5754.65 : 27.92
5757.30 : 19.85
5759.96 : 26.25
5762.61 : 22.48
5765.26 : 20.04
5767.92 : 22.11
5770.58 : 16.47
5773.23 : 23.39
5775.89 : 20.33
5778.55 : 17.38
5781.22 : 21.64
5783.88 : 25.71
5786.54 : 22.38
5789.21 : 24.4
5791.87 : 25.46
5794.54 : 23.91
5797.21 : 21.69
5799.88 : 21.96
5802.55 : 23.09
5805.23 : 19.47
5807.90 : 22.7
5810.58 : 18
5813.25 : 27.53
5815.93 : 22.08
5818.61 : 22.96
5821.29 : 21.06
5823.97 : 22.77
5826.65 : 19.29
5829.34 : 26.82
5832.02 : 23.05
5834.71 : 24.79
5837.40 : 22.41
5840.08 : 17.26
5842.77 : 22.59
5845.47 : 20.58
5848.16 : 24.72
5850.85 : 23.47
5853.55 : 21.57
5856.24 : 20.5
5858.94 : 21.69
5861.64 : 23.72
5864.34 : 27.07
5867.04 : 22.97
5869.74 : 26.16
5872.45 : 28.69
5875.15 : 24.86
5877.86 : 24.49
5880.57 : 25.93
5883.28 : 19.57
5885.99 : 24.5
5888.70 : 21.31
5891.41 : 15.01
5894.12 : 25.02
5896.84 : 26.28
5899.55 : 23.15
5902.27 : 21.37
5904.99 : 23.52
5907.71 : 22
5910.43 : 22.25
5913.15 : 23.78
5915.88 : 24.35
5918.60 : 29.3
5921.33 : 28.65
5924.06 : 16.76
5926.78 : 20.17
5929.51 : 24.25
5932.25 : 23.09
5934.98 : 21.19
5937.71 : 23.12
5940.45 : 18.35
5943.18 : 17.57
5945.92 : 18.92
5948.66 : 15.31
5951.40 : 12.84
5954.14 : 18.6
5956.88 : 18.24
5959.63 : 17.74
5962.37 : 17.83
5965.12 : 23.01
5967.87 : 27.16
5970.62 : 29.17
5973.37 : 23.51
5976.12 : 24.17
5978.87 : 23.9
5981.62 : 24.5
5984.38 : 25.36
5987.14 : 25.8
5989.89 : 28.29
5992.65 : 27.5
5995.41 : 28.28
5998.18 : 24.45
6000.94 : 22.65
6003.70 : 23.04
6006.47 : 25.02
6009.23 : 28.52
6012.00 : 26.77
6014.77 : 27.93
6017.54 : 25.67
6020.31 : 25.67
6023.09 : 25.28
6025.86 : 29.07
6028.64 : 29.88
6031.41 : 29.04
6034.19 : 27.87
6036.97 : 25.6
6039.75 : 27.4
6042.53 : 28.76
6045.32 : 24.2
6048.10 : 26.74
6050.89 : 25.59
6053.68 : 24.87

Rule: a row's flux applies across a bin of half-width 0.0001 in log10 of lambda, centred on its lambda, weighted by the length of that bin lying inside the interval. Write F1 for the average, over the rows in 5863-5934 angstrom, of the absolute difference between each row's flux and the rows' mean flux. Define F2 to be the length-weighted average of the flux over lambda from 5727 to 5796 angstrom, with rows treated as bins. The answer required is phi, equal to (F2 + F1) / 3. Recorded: 8.6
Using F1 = 2.5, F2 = 23.4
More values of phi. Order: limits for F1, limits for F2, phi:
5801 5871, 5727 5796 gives 8.4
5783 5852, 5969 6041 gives 9.4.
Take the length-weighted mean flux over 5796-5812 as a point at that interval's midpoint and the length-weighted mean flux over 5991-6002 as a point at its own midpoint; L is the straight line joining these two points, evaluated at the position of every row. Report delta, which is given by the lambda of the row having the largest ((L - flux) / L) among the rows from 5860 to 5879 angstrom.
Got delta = 5867.04 angstrom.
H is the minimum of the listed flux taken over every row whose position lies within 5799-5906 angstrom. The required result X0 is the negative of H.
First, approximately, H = 15.01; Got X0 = -15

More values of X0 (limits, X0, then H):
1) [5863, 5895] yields -15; 15.01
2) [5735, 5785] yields -16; 16.47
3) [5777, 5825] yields -17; 17.38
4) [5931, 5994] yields -13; 12.84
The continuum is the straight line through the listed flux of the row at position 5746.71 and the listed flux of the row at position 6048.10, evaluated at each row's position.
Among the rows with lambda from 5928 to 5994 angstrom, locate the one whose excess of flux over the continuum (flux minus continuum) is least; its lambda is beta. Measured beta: 5951.40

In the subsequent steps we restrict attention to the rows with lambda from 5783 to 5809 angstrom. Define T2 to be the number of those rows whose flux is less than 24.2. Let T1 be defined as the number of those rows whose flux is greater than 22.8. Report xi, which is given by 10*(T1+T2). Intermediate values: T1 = 5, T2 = 7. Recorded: 120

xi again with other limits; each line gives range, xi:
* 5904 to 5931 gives 120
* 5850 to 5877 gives 130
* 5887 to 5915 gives 130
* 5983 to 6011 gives 110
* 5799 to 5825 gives 120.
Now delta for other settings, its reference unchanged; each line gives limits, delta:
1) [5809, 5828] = 5810.58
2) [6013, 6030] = 6023.09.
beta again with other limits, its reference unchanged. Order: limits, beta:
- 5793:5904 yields 5891.41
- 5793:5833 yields 5810.58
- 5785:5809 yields 5805.23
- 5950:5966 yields 5951.40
